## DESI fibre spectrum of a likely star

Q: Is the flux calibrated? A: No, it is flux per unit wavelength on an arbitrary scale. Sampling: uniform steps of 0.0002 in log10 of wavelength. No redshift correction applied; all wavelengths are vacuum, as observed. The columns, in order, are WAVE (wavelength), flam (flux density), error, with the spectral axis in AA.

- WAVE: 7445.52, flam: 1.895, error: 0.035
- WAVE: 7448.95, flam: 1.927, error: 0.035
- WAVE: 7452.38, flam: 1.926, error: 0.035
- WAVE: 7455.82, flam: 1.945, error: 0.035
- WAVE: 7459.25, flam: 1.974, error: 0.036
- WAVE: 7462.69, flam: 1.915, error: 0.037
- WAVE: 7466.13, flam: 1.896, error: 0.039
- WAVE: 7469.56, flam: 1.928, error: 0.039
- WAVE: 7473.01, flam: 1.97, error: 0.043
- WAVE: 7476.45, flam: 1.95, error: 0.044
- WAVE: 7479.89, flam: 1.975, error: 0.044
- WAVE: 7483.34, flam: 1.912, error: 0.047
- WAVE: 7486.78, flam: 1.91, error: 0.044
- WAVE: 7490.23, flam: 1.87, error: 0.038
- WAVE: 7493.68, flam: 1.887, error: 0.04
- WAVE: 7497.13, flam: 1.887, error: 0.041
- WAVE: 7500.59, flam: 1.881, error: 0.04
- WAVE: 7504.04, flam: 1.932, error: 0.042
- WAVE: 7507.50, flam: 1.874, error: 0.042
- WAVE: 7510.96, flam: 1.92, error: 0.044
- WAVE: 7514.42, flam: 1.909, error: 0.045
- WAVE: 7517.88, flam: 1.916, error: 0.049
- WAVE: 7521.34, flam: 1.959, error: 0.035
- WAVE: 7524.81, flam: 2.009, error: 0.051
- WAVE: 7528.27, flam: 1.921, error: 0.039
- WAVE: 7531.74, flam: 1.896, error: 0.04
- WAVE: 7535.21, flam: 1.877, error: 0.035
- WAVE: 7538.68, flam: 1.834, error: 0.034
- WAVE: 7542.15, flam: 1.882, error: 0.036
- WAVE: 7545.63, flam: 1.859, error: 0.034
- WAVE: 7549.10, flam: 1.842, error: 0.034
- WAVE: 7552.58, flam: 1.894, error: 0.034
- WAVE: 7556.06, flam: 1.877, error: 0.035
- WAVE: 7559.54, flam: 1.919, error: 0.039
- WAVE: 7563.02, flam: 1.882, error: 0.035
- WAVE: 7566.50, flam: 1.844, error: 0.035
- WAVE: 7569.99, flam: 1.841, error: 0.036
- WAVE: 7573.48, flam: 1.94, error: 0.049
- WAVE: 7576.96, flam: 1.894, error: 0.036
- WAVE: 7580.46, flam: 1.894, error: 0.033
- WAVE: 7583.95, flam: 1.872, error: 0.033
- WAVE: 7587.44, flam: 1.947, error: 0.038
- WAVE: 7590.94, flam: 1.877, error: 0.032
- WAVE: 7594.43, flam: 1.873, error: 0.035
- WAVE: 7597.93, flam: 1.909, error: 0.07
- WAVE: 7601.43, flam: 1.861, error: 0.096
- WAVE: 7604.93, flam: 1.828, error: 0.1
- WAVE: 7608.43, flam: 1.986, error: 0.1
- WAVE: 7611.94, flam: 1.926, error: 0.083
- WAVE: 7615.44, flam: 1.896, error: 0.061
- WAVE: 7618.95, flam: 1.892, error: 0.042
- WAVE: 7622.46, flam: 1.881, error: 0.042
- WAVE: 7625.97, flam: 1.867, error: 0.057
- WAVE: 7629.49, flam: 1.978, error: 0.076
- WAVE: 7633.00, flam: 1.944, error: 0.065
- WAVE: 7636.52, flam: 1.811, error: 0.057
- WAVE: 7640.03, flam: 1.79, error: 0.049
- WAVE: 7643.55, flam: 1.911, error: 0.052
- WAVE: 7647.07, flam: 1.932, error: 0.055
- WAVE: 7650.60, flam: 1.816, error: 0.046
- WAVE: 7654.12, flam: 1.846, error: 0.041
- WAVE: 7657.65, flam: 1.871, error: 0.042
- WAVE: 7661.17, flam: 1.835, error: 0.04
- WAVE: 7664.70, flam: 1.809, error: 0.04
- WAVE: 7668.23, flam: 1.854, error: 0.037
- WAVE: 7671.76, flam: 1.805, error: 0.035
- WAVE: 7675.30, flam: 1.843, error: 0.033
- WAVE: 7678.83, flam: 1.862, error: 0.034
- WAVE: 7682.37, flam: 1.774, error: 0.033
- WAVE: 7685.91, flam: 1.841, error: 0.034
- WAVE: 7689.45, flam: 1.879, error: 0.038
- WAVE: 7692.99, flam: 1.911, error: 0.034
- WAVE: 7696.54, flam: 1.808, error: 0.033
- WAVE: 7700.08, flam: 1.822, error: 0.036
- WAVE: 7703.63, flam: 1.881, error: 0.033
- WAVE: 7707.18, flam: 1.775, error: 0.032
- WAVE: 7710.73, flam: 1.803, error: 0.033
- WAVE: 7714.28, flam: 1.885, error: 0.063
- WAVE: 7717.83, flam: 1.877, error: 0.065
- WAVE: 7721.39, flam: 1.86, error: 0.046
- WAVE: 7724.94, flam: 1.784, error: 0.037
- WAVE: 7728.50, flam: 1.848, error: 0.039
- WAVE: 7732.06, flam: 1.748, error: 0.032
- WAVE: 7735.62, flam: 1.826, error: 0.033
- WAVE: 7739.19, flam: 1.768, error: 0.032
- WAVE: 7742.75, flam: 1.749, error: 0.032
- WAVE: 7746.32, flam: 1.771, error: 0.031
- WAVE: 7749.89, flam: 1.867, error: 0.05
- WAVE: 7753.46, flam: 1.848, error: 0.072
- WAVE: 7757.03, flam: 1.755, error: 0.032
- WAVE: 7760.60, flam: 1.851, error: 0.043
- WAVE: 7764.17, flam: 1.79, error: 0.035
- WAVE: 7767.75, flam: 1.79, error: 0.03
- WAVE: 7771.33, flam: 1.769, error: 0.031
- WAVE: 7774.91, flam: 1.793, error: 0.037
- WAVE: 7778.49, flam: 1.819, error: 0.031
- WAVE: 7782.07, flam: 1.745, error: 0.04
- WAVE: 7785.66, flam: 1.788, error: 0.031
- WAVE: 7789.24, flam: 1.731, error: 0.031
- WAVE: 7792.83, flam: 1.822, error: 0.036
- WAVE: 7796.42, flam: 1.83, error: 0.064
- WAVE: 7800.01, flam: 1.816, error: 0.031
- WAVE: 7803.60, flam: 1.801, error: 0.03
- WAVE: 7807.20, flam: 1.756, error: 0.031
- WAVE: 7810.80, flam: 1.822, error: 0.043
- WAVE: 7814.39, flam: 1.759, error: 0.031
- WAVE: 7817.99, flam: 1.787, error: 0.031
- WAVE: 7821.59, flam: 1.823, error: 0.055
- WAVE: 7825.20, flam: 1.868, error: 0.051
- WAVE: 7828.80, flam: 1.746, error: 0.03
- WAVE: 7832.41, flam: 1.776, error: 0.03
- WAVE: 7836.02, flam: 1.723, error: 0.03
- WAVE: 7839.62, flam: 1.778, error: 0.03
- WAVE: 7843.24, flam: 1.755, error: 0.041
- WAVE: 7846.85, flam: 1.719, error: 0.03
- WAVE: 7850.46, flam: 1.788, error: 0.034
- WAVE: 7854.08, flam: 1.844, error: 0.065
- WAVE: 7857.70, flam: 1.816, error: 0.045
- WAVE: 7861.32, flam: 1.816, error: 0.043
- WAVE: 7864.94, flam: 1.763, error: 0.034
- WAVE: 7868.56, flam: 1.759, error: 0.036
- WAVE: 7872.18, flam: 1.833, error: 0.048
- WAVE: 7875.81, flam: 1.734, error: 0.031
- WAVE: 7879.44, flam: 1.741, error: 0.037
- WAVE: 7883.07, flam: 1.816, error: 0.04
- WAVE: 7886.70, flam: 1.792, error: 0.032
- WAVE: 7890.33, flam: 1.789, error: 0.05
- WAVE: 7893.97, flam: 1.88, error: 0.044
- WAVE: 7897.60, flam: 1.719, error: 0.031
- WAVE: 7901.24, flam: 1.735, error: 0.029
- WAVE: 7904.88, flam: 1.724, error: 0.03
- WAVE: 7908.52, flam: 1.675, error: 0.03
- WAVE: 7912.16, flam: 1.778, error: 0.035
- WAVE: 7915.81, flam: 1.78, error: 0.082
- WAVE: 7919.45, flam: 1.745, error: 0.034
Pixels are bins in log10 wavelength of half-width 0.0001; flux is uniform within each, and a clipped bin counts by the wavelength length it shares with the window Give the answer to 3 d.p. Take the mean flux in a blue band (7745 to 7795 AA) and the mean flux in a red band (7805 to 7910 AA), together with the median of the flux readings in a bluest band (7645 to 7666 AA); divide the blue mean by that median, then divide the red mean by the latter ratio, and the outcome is 1.821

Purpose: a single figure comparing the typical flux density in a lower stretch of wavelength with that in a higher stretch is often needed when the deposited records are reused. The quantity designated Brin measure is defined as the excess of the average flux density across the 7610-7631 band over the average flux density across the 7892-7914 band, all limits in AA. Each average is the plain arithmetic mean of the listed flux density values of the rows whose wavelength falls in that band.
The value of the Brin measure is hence 0.15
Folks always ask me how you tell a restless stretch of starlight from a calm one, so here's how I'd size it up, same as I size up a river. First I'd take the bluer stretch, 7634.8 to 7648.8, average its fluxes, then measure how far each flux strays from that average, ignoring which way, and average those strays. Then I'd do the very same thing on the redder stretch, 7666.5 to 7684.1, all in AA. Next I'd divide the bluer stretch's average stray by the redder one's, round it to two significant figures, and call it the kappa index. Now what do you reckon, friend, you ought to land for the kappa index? 2.0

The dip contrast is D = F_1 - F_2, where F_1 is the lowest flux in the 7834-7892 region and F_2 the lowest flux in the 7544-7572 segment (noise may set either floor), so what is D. -0.122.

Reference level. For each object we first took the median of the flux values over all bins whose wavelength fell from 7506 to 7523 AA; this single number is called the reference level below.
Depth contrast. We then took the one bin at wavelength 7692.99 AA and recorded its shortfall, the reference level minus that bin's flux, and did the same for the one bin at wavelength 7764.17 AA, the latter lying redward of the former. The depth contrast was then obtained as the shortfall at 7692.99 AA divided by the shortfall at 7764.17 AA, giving 0.0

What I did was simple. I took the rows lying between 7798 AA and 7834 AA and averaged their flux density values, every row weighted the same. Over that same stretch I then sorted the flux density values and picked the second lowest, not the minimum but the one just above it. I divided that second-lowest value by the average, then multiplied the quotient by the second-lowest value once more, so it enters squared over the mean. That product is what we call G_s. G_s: 1.72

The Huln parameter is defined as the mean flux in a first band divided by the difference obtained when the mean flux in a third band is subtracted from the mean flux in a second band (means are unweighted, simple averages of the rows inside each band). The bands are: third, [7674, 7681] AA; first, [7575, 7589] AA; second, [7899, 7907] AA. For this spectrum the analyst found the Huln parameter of -15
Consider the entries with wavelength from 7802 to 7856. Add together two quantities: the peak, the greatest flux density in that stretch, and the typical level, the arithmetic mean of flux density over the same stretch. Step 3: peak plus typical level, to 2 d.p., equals 3.65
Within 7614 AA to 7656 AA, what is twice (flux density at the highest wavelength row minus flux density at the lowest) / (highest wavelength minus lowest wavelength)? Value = -0.0026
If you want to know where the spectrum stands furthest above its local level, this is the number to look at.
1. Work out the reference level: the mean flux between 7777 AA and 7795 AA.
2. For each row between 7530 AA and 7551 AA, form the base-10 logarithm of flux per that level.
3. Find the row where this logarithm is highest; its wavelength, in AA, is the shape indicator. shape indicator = 7531.74 AA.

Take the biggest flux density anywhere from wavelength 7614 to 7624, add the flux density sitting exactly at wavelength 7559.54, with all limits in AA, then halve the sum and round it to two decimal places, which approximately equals 1.91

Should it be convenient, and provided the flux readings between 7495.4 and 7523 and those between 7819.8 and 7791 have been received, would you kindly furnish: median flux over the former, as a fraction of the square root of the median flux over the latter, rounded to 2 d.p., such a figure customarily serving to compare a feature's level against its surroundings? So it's 1.42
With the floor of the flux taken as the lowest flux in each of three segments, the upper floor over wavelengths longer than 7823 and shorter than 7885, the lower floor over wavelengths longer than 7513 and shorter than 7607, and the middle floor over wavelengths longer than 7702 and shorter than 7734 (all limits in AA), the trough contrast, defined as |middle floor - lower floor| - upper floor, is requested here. -1.64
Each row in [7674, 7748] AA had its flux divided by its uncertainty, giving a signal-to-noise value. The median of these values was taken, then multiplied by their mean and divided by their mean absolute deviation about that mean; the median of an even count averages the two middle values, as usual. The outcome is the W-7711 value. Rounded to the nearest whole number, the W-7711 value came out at 476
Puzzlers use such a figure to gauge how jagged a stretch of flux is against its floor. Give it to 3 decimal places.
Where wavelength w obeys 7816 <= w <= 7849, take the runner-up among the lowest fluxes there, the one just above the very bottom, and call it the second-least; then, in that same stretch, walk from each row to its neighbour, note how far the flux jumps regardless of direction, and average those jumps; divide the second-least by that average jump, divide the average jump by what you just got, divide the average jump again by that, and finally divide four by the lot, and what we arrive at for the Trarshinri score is 0.116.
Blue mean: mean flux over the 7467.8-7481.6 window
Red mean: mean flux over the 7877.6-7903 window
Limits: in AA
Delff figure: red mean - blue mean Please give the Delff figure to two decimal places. -0.17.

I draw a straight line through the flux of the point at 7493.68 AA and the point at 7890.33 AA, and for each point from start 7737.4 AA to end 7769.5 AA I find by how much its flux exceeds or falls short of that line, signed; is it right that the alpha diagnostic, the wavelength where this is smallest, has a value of 7742.75 AA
